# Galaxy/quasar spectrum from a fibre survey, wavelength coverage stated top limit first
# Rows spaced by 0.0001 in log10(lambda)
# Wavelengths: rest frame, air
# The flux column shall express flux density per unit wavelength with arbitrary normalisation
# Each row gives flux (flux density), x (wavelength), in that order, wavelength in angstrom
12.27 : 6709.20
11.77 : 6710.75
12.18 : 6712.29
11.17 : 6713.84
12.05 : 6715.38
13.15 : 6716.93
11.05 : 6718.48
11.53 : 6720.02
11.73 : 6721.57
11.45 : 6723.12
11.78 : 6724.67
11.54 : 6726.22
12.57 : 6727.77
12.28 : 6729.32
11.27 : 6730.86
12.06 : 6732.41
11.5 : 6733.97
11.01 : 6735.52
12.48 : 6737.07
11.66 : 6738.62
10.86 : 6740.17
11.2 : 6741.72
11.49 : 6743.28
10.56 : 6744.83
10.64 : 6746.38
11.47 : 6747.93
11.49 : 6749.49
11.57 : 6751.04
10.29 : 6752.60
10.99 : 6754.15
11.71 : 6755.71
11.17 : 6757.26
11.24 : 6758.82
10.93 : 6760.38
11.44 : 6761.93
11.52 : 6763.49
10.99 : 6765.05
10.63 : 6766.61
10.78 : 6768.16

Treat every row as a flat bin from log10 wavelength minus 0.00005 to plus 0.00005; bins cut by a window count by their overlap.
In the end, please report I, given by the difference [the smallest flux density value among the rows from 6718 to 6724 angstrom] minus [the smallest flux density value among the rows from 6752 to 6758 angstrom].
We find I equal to 0.8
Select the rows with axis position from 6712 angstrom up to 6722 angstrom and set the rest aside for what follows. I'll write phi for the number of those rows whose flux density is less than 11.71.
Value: 3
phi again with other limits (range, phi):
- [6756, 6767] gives 7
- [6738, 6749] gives 7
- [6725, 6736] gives 4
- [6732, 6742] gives 5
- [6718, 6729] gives 4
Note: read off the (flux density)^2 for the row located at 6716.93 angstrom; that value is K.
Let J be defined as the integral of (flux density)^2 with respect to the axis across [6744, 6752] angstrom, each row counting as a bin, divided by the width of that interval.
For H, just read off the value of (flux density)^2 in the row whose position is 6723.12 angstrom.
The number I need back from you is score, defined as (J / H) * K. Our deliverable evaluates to 164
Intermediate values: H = 131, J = 124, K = 173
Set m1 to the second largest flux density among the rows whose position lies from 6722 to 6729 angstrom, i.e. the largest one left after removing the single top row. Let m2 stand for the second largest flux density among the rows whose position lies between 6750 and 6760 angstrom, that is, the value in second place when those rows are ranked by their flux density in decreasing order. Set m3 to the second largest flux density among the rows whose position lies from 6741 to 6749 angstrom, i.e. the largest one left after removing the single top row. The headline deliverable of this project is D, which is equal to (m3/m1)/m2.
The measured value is 0.0842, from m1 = 11.78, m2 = 11.57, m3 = 11.47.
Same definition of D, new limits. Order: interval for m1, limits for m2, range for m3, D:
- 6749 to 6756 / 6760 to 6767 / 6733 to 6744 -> 0.0881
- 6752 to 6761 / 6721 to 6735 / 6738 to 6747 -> 0.0832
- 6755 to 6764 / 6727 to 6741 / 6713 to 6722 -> 0.0838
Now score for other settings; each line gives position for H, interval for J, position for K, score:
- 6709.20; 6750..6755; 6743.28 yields 106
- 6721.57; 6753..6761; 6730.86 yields 115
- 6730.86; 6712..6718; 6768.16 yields 134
